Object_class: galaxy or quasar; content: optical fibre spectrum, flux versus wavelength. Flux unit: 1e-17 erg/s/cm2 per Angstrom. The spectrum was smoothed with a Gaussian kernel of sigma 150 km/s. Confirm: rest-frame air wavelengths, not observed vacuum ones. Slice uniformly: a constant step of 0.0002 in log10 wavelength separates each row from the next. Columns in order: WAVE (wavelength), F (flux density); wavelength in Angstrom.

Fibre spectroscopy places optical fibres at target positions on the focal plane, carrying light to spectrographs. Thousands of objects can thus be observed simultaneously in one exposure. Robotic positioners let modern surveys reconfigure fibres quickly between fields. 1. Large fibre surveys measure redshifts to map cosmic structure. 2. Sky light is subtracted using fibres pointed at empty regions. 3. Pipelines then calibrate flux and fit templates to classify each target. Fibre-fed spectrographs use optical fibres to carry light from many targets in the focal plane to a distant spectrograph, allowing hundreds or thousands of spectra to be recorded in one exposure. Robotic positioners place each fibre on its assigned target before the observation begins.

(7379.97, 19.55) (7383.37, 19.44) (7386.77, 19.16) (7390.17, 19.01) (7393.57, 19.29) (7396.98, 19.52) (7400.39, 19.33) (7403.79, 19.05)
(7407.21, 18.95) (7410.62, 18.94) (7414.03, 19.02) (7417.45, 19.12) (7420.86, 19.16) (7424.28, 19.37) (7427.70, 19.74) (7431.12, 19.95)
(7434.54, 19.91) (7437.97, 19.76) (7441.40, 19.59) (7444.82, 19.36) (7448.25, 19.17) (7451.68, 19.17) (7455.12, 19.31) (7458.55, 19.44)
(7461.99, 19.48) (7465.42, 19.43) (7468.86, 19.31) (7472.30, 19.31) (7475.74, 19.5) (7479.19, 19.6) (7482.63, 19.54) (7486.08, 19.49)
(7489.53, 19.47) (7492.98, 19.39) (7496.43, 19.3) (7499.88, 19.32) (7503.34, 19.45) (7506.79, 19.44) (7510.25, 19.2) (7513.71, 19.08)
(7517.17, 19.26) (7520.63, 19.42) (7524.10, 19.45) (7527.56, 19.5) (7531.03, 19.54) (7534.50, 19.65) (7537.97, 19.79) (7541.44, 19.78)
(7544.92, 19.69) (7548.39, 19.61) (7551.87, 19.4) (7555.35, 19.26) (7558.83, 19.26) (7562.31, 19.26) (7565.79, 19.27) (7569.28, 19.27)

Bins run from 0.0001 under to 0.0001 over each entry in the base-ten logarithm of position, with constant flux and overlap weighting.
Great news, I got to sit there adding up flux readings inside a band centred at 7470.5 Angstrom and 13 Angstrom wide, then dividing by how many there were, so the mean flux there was 19.4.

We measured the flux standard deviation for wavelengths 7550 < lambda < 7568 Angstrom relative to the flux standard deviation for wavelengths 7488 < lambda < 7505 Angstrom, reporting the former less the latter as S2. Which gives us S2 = -0.01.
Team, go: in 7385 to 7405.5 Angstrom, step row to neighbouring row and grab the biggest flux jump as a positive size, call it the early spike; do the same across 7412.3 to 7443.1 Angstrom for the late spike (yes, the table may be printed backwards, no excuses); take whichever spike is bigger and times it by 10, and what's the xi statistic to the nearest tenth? 3.7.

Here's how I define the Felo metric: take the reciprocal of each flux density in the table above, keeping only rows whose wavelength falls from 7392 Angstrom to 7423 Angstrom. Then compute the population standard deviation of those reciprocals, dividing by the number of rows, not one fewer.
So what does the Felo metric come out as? 0.0005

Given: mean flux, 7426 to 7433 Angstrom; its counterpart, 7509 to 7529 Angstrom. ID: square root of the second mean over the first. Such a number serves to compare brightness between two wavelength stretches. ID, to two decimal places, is 0.99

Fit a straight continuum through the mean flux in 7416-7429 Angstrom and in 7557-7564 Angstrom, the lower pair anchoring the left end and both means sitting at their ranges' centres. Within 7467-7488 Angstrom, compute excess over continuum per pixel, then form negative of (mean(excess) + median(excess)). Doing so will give -0.33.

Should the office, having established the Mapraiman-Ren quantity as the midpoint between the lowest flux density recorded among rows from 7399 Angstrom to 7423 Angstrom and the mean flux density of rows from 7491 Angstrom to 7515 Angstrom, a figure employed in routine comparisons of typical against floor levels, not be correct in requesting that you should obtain 19.1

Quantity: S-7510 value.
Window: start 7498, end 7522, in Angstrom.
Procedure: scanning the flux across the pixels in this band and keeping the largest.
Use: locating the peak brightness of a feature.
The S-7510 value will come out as 19.45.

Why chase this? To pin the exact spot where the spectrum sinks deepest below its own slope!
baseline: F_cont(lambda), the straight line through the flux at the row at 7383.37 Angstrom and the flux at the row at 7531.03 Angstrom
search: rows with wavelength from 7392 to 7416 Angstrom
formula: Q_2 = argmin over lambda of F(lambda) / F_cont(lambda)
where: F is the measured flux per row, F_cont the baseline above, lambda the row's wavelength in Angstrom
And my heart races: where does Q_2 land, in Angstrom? 7410.62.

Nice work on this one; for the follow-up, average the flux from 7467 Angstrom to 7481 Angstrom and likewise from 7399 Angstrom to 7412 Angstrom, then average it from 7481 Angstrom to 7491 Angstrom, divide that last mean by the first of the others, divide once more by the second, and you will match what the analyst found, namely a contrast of 0.0526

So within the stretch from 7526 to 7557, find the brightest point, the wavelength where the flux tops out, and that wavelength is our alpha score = 7537.97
